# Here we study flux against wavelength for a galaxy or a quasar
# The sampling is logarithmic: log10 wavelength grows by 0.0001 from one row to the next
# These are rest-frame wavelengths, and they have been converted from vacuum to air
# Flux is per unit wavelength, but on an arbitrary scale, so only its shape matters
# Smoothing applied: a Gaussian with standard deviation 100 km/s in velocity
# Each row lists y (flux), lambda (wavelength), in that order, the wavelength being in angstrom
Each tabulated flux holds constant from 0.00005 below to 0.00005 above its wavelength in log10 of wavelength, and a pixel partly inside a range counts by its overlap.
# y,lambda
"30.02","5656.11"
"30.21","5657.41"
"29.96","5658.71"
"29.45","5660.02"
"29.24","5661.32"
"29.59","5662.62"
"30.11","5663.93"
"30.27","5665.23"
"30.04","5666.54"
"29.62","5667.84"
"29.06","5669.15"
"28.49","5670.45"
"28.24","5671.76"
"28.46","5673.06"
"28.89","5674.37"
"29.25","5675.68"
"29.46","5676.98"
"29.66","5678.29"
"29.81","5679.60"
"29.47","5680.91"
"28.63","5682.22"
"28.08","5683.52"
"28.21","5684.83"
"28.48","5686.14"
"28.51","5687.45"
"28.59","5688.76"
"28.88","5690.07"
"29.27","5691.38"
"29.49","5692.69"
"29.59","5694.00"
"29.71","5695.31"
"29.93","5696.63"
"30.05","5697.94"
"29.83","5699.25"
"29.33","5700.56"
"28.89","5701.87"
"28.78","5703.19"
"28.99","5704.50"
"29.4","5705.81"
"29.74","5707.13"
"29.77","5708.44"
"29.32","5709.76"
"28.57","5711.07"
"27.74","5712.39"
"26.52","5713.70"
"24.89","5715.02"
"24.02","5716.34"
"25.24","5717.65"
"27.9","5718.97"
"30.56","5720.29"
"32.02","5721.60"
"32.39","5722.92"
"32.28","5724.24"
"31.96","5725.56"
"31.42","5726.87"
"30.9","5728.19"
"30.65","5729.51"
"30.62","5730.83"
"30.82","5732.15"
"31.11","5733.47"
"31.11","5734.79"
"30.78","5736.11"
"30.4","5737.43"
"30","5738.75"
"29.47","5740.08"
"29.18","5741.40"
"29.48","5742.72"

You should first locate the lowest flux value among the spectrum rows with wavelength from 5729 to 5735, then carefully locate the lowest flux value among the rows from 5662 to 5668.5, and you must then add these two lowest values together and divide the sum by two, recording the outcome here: 30.1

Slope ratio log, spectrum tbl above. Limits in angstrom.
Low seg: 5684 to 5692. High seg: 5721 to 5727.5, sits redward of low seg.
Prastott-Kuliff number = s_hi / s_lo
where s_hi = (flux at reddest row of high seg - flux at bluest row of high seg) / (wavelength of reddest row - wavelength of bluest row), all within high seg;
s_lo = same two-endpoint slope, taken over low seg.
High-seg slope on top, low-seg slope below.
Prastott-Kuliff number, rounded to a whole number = -1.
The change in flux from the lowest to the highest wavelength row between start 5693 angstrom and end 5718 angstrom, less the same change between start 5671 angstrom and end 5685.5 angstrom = -4.3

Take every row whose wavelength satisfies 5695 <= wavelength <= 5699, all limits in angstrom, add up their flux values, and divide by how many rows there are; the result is 29.9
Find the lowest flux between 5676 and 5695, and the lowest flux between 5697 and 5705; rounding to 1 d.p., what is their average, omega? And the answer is 28.4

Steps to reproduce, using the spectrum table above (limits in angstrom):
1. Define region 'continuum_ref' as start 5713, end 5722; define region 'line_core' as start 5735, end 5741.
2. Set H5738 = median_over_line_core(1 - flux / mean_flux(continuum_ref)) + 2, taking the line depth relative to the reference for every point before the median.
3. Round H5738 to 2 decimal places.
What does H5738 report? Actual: 1.89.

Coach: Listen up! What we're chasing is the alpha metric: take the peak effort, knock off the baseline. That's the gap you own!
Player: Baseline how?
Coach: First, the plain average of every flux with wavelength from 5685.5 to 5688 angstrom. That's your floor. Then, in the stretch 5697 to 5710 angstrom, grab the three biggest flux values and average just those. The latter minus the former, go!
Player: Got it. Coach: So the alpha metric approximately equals 1.4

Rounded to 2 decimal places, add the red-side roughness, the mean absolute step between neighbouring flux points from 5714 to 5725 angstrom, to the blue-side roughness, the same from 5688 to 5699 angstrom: 1.54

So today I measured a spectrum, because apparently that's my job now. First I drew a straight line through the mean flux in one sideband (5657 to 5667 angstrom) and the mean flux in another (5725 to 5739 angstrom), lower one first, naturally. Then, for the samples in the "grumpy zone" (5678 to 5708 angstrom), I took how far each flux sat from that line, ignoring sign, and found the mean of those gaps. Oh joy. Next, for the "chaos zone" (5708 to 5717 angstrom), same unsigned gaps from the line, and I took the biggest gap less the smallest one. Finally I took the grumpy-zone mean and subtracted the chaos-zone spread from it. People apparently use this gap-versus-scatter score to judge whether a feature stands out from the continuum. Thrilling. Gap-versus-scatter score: -4.7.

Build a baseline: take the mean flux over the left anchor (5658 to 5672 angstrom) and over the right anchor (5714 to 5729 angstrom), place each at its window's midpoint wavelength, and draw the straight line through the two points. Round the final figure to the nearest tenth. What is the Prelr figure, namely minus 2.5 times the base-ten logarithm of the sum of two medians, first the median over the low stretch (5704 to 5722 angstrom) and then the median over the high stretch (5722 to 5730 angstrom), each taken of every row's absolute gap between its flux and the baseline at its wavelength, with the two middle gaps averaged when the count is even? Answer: -1.4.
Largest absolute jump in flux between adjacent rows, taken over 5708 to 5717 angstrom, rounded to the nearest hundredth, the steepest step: 1.63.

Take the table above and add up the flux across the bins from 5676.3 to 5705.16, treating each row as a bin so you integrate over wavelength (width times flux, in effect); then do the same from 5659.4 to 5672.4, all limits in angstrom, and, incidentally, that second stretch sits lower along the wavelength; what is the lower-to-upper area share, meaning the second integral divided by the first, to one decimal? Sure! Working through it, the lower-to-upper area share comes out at 0.5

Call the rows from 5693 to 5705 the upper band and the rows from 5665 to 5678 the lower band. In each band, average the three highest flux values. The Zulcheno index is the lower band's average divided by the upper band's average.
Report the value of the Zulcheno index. 1.001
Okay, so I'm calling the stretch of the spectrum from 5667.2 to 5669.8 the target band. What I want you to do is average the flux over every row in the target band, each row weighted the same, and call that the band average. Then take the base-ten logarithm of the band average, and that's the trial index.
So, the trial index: 1.47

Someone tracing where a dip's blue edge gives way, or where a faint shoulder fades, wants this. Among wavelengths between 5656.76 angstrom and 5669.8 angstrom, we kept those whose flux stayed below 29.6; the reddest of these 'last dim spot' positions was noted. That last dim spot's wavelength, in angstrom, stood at 5669.15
